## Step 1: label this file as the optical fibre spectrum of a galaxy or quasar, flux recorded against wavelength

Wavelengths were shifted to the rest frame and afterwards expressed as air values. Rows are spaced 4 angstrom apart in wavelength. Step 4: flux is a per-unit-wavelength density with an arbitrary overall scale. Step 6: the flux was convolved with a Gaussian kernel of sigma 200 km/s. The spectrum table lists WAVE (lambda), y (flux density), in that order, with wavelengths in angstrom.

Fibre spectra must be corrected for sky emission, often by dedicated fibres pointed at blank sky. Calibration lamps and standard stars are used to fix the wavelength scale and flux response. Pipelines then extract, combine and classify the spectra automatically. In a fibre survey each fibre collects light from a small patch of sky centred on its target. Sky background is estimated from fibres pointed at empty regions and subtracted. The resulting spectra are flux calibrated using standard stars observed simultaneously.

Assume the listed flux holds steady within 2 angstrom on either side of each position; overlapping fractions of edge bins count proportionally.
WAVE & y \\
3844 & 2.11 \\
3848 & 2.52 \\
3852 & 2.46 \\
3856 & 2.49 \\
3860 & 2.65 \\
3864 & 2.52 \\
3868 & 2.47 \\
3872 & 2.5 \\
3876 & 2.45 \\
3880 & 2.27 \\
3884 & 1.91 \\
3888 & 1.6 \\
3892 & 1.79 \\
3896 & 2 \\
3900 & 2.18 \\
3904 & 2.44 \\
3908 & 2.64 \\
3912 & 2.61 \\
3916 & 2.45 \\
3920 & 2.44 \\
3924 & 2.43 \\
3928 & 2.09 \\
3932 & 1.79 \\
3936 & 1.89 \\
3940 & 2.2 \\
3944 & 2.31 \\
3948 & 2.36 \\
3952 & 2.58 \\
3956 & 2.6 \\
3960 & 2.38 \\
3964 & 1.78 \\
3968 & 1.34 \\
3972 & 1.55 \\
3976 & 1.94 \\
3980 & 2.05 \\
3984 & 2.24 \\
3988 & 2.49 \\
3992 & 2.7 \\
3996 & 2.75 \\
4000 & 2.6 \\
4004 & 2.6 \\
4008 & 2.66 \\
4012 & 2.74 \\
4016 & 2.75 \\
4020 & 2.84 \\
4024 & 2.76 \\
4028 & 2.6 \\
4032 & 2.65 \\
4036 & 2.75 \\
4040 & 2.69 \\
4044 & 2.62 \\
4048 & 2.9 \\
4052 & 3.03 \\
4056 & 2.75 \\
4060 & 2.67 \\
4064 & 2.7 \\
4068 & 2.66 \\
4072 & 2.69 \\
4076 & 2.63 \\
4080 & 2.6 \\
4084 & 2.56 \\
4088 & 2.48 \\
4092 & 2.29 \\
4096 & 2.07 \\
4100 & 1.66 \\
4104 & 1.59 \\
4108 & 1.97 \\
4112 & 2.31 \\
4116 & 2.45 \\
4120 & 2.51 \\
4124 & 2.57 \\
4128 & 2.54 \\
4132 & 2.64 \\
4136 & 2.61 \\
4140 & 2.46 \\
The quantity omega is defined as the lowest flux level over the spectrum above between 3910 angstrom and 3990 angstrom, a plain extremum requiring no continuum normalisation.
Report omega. 1.34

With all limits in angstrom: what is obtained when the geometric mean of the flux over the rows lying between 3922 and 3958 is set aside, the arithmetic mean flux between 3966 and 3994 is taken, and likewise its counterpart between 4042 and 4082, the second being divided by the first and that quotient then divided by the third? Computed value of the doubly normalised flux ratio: 0.336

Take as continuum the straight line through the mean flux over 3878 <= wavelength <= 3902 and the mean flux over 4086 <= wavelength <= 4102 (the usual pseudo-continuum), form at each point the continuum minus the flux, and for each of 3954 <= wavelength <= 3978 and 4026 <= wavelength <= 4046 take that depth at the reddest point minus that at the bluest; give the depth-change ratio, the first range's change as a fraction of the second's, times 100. -9762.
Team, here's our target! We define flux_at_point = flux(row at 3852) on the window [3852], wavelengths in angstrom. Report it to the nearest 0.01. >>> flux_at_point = 2.46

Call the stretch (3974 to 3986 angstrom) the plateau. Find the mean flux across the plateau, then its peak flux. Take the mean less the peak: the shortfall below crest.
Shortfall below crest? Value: -0.163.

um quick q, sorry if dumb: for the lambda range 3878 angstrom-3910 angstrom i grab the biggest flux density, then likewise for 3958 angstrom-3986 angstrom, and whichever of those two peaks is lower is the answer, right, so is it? 2.4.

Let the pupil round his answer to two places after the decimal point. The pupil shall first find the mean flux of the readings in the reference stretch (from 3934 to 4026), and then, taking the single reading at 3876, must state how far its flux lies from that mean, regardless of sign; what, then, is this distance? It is 0.10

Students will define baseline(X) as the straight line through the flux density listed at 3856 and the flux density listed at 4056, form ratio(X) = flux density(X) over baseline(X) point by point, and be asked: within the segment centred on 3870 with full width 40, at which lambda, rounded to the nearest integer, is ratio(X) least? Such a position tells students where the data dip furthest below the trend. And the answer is 3888 angstrom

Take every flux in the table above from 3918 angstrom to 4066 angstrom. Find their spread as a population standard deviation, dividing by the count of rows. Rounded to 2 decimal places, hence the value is 0.39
